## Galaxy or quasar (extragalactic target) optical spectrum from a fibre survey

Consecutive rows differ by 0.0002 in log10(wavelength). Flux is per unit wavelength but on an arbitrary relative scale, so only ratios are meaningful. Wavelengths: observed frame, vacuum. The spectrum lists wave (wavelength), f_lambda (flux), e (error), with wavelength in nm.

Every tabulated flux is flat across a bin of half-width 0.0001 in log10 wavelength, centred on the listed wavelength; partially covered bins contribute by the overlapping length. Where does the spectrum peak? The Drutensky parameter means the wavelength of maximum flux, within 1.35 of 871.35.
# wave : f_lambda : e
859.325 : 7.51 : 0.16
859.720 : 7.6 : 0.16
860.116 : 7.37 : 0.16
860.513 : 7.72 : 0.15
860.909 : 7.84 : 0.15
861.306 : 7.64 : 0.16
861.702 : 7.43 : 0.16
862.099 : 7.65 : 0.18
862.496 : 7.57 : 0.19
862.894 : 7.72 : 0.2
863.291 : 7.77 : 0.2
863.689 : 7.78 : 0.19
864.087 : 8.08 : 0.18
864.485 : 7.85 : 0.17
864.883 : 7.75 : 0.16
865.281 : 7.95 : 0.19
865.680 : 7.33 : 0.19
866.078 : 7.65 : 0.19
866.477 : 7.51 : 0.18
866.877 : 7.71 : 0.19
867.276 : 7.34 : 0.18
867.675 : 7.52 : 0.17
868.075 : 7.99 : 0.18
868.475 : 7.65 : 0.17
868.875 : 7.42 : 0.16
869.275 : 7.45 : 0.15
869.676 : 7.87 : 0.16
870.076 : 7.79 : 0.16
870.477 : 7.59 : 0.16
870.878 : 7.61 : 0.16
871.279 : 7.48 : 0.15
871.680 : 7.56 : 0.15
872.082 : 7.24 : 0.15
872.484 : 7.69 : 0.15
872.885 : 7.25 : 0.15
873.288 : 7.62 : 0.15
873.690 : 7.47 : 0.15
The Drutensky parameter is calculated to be 870.076 nm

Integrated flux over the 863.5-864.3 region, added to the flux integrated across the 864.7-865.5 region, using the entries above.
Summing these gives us 12.6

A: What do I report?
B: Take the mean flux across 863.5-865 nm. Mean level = 7.87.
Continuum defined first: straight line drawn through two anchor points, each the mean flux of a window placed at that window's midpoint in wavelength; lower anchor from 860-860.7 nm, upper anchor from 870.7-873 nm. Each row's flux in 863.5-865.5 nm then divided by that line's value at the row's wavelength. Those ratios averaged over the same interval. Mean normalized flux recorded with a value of 1.05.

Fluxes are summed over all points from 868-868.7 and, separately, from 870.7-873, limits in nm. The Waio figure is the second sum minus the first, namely 29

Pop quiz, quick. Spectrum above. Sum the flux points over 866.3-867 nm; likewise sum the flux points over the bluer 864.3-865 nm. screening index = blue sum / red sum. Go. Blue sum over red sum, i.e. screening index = 1.02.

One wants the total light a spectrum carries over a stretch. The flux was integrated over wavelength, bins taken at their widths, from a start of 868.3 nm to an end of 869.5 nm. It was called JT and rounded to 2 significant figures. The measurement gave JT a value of 9.0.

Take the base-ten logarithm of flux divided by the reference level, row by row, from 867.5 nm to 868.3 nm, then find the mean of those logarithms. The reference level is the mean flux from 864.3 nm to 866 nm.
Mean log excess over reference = 0.002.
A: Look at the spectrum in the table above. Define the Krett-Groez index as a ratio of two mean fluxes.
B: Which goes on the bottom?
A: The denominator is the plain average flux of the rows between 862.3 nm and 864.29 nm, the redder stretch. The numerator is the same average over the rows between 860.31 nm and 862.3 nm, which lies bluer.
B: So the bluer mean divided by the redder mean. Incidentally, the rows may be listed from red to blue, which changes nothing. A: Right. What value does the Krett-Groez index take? 0.98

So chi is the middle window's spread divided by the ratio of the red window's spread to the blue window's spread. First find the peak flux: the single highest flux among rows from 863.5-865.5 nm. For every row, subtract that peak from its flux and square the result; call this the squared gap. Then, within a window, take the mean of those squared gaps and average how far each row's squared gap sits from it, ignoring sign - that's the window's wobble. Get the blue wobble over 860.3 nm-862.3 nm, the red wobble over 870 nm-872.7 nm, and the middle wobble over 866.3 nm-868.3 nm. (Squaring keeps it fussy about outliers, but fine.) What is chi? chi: 0.101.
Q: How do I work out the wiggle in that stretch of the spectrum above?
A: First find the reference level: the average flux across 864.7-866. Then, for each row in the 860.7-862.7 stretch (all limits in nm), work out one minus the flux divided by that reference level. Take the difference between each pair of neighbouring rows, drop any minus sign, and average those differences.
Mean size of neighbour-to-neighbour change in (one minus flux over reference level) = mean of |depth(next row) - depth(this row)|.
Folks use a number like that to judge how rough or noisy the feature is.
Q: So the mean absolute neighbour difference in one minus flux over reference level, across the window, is 0.023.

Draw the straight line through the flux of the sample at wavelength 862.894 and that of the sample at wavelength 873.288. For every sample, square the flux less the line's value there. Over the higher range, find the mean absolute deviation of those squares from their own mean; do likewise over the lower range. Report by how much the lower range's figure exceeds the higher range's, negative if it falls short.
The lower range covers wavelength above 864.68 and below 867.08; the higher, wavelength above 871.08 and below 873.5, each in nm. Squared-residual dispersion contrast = -0.022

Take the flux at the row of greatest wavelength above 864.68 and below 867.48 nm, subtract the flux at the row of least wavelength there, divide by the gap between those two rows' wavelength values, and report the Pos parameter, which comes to -0.17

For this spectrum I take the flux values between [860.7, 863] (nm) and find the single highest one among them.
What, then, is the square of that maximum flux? 61.5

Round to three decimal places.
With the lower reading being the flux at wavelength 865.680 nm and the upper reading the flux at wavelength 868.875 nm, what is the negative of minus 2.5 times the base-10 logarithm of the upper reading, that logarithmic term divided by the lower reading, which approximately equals 0.297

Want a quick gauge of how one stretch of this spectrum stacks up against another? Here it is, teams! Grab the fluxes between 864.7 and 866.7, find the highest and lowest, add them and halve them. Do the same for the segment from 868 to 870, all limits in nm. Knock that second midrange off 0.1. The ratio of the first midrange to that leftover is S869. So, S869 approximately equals -1.00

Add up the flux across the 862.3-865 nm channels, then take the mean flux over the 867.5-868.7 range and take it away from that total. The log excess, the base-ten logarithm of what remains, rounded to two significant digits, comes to 1.7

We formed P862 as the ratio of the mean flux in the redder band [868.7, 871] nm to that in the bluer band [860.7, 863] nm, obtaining 1.00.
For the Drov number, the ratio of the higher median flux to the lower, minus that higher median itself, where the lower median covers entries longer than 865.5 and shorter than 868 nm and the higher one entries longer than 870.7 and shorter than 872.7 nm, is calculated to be -6.55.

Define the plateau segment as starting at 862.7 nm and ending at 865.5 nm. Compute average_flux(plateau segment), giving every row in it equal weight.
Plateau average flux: 7.84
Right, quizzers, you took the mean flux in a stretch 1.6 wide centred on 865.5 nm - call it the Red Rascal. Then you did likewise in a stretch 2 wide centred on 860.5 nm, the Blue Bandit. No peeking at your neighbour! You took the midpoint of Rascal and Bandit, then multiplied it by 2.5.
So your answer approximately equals 19.13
